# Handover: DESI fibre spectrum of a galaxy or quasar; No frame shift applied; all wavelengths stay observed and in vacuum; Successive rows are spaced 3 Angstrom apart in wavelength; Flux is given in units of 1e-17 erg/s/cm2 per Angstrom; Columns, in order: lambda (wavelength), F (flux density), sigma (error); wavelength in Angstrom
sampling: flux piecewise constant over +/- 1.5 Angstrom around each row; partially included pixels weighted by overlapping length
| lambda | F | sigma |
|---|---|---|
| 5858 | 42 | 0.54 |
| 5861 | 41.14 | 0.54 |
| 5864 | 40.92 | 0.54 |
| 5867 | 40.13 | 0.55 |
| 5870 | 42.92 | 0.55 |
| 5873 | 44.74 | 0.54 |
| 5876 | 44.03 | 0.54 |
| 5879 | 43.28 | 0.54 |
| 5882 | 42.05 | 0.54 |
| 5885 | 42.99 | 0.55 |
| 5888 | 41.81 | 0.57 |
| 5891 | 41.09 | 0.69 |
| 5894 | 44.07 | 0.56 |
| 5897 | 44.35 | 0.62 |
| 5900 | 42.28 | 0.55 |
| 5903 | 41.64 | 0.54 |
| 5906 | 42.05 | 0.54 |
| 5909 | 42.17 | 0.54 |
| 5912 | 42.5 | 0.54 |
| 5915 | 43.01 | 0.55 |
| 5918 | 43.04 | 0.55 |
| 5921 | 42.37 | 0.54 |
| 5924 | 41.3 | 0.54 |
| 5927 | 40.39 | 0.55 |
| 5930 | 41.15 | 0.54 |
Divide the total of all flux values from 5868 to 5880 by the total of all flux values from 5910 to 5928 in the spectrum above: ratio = 0.69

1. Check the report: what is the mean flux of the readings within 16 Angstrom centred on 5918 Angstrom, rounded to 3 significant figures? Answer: 42.4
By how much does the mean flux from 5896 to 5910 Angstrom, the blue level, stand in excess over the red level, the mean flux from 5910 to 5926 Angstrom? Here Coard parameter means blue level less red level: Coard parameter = 0.1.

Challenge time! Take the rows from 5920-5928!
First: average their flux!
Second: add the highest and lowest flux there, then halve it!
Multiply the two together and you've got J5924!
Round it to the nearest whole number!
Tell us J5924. 1711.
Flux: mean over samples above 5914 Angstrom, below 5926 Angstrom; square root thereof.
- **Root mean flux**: 6.51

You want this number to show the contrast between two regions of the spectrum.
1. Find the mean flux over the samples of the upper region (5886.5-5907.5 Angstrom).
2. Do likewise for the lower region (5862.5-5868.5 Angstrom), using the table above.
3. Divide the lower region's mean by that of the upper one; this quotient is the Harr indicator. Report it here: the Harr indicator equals 0.95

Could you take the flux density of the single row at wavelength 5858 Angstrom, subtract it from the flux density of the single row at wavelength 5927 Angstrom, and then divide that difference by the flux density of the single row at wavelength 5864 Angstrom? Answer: -0.039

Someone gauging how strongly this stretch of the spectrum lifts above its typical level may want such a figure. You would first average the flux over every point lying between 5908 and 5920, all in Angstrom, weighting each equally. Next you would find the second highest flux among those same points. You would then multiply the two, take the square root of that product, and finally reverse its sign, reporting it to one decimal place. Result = -42.8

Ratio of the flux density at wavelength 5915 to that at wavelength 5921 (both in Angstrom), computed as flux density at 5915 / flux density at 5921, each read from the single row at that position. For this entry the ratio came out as 1.02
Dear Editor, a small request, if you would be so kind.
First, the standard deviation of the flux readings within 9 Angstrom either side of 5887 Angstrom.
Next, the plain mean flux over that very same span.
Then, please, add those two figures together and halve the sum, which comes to 21.8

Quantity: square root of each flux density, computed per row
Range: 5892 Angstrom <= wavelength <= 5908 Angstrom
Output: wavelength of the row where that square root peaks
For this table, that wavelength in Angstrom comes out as 5897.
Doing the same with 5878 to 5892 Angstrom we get 5879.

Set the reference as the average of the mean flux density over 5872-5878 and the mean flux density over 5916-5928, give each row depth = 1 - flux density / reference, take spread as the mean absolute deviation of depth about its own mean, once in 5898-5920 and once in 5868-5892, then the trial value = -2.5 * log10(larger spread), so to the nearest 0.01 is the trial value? 4.19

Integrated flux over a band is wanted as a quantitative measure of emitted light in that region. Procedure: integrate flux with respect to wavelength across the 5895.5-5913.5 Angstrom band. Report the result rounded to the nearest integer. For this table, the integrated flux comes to 765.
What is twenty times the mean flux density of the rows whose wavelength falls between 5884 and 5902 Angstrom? 855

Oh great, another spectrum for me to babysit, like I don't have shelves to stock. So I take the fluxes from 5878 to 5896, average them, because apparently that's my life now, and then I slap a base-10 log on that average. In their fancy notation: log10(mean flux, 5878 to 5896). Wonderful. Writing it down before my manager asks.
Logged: 1.63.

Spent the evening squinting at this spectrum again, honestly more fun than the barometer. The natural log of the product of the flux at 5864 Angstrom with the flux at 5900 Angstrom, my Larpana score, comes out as 7.46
